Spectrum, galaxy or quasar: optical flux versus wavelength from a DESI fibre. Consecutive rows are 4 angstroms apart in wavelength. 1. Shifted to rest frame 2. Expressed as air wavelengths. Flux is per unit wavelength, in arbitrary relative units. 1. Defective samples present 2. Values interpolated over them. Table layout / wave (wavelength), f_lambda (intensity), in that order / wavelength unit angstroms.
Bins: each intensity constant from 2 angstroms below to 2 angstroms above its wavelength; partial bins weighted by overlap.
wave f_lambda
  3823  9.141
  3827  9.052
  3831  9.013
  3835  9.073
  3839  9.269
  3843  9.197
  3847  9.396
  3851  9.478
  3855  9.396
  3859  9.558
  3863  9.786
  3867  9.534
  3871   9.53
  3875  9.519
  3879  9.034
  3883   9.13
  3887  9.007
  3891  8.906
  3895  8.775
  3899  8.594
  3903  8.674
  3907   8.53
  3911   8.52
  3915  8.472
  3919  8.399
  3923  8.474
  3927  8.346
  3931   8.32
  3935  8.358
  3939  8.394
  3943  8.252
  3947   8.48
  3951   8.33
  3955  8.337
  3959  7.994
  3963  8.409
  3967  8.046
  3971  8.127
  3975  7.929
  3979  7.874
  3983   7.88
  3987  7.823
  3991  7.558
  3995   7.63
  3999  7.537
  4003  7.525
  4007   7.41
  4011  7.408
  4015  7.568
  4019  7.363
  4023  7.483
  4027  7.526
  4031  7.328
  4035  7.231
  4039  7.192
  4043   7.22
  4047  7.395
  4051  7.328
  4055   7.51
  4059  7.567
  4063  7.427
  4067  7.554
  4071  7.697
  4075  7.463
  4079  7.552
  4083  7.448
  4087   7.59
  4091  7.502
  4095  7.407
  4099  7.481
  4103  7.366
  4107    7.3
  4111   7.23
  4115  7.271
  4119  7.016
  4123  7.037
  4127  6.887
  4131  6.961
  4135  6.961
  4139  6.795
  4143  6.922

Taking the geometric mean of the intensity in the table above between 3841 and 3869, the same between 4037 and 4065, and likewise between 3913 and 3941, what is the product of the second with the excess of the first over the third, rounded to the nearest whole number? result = 8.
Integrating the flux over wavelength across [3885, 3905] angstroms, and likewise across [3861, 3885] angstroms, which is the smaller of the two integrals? 176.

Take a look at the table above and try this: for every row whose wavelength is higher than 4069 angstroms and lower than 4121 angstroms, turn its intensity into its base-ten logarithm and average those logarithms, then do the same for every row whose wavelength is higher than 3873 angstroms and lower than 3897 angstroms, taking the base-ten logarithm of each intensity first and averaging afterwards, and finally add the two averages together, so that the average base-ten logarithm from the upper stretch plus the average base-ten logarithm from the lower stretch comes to 1.83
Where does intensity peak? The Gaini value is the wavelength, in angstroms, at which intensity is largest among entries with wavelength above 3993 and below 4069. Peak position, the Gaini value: 3995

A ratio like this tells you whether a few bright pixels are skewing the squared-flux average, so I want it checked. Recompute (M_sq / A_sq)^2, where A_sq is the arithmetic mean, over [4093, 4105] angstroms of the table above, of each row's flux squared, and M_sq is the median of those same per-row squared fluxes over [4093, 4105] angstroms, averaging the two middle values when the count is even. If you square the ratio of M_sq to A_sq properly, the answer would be 0.99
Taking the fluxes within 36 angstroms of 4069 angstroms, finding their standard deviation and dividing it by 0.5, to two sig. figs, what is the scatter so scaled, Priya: 0.27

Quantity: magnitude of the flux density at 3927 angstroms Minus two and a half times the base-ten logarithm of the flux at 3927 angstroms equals -2.30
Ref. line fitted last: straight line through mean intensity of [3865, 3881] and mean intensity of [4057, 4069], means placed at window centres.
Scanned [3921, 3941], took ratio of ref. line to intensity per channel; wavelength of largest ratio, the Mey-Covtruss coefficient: 3927 angstroms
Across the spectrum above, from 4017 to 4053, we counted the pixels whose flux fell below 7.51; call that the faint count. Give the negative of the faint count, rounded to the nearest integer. -8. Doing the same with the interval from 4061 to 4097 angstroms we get -5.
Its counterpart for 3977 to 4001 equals 0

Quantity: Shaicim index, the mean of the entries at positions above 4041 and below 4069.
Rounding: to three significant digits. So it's 7.43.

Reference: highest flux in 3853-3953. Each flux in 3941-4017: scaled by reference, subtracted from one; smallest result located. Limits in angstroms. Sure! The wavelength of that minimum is 3947 angstroms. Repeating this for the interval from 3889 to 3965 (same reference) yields 3891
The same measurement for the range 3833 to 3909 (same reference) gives 3863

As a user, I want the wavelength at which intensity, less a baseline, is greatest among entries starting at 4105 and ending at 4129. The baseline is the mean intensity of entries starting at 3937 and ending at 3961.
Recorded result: 4107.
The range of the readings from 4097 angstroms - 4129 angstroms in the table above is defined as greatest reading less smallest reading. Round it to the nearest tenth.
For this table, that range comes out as 0.6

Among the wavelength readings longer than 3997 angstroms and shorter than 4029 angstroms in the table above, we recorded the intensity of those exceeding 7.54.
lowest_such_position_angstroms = 4015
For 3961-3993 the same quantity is 3963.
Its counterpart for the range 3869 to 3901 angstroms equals 3871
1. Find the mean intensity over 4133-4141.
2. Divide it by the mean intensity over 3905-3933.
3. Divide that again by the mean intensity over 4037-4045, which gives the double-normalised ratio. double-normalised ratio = 0.113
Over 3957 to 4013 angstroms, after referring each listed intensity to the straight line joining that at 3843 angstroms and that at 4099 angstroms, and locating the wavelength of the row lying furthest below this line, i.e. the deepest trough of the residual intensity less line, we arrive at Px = 4007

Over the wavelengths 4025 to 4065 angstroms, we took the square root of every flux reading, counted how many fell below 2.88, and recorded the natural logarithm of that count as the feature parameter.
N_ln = 2.3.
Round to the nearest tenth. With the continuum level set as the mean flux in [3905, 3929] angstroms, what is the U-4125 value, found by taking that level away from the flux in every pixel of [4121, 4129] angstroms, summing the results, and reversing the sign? 3.0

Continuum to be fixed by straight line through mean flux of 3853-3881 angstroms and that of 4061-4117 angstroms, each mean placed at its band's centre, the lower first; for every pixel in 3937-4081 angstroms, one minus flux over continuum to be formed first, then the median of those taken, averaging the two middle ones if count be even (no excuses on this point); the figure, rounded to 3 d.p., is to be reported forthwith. 0.063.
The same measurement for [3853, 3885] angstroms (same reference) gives -0.003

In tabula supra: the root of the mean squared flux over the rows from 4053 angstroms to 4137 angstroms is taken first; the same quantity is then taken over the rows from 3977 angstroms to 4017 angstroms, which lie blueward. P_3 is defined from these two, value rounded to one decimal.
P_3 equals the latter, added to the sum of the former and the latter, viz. 22.6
